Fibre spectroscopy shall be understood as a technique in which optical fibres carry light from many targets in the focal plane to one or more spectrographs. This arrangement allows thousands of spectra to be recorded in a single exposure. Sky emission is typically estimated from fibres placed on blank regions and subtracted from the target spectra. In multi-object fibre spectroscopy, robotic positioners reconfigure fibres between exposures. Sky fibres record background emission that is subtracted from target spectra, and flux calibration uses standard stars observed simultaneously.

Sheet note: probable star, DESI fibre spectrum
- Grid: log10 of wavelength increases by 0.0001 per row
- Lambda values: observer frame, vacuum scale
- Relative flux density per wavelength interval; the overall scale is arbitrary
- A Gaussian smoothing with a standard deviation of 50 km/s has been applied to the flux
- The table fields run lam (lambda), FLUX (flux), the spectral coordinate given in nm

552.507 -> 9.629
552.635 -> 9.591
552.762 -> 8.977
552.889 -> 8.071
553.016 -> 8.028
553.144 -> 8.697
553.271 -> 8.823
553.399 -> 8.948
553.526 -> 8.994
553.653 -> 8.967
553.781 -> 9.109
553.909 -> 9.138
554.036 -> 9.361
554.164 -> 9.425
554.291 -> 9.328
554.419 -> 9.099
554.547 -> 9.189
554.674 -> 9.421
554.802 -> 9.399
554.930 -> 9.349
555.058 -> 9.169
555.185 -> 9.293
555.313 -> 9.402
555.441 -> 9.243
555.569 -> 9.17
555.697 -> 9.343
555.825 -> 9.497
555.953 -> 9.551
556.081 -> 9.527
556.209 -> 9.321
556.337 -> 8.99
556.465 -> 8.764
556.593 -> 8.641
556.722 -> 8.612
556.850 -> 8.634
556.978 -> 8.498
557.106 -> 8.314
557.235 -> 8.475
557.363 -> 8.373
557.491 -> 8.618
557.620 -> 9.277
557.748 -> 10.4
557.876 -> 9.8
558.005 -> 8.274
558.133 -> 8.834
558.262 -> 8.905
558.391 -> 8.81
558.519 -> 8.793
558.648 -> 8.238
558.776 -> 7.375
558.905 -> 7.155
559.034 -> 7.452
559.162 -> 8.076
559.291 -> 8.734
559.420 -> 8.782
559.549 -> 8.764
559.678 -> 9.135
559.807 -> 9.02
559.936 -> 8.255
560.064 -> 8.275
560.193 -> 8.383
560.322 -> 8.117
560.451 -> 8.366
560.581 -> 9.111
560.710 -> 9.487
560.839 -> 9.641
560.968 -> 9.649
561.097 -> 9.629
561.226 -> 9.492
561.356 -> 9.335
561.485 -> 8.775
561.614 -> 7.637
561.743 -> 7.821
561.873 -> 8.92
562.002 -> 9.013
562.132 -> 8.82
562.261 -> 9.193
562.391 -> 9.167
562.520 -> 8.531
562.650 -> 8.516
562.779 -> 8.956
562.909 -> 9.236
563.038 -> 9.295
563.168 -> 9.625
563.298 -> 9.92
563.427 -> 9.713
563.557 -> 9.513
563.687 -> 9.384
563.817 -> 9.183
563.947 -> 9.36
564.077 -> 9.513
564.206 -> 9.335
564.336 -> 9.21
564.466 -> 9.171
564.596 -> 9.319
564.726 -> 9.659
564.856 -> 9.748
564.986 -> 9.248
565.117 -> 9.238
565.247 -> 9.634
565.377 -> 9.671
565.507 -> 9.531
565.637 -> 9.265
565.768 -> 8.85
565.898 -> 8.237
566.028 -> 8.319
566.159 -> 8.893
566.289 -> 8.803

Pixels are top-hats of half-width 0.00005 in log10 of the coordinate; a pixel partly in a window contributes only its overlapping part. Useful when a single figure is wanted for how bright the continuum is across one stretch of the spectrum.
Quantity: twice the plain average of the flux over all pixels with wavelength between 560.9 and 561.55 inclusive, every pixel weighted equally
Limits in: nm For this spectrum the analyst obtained 18.8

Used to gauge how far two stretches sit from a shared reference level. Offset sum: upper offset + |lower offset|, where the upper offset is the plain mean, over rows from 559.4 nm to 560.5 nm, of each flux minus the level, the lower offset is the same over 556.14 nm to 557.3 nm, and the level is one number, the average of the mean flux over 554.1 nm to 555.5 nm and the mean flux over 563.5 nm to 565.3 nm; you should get -0.1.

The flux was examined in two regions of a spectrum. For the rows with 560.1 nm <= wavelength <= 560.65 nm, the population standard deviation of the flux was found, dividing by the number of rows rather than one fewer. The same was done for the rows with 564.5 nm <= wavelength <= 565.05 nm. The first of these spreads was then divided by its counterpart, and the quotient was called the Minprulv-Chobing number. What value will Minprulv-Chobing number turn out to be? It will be 1.7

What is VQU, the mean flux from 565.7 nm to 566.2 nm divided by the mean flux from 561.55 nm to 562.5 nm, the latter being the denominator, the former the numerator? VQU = 0.99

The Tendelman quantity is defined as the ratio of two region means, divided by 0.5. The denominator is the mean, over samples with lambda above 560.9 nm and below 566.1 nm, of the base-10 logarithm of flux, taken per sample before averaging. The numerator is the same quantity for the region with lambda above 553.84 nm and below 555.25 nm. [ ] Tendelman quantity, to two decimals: 2.01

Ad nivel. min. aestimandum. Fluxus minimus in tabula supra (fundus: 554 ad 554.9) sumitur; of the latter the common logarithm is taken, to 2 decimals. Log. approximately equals 0.96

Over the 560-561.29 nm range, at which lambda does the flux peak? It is 560.968 nm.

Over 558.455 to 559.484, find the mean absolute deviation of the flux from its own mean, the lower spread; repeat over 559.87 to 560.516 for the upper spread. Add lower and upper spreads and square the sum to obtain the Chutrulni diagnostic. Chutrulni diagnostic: 0.41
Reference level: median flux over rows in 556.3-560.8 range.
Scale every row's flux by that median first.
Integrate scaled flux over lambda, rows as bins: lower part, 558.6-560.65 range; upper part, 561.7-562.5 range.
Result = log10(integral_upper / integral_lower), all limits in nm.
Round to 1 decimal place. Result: -0.4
